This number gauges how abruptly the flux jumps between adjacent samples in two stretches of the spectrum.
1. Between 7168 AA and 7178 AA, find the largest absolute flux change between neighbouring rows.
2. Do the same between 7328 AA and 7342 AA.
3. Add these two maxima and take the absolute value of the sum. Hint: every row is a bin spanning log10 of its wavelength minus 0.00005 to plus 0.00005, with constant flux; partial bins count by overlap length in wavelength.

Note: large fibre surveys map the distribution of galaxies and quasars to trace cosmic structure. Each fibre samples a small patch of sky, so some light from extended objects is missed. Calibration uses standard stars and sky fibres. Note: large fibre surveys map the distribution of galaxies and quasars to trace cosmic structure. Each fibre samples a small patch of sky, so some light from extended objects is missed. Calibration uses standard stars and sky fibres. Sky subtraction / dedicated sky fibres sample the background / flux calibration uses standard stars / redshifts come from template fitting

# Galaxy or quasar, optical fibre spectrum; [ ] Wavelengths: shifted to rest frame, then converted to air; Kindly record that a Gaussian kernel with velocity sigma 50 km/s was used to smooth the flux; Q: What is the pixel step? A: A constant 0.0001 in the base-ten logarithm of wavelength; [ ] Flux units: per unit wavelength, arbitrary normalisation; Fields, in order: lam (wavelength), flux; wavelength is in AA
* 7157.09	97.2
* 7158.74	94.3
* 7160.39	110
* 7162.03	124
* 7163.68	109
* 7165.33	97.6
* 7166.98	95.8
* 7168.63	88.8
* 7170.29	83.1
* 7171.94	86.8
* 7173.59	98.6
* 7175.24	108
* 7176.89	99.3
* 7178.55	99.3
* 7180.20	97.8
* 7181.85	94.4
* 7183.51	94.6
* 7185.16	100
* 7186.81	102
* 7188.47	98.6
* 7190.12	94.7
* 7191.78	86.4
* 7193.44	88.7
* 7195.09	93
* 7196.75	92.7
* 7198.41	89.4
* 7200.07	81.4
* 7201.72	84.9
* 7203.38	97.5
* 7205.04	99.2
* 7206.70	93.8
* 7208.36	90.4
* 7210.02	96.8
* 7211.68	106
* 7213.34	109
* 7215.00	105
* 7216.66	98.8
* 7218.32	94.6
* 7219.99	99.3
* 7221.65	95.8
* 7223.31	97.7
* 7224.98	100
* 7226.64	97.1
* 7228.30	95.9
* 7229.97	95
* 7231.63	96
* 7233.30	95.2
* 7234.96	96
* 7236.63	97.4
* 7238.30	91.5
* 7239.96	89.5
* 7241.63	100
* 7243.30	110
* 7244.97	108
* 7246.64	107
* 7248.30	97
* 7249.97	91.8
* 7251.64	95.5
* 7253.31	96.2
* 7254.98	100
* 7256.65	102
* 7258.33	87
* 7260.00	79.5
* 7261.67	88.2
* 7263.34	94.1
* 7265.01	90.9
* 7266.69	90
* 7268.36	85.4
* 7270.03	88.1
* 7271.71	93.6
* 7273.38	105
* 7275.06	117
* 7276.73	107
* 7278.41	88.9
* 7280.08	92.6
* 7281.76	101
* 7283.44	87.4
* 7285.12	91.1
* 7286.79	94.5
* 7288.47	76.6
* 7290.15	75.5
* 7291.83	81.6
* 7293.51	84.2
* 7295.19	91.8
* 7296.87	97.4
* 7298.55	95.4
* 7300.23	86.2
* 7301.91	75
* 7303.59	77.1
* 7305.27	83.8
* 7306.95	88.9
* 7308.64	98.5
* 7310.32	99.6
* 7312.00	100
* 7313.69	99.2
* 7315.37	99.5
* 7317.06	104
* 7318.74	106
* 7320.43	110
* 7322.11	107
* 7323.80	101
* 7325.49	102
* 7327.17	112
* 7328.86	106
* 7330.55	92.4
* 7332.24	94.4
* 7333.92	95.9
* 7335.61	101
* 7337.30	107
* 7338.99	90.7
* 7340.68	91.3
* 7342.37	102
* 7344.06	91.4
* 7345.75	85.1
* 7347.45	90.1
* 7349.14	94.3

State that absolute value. 28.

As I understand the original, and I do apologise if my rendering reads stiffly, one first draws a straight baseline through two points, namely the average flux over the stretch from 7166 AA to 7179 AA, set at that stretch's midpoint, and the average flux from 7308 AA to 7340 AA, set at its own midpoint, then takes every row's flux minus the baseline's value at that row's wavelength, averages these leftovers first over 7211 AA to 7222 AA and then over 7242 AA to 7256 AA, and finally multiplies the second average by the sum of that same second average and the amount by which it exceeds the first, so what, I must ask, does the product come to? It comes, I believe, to 1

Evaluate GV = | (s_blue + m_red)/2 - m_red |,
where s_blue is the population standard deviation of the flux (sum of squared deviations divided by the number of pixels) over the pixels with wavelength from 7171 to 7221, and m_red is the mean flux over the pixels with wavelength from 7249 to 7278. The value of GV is 44.1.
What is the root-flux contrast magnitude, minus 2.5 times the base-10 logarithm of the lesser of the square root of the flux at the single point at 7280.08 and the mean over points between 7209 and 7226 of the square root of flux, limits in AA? -2.46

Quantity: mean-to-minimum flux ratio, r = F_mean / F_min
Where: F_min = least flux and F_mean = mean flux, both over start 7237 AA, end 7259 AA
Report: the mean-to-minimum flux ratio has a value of 1.13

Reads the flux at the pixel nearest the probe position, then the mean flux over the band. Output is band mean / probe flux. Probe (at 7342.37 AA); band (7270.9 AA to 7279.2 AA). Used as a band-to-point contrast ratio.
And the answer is 1.00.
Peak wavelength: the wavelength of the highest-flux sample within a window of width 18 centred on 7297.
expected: 7296.87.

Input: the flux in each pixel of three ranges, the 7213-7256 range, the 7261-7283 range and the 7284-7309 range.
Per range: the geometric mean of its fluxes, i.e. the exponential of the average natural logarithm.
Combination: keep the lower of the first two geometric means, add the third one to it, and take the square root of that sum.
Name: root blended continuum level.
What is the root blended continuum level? 13.5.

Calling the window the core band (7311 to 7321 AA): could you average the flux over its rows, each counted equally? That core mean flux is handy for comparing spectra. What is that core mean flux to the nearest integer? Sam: 103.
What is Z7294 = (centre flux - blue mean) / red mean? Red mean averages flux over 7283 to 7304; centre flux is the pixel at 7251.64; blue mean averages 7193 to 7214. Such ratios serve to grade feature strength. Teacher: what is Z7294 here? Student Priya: 0.02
